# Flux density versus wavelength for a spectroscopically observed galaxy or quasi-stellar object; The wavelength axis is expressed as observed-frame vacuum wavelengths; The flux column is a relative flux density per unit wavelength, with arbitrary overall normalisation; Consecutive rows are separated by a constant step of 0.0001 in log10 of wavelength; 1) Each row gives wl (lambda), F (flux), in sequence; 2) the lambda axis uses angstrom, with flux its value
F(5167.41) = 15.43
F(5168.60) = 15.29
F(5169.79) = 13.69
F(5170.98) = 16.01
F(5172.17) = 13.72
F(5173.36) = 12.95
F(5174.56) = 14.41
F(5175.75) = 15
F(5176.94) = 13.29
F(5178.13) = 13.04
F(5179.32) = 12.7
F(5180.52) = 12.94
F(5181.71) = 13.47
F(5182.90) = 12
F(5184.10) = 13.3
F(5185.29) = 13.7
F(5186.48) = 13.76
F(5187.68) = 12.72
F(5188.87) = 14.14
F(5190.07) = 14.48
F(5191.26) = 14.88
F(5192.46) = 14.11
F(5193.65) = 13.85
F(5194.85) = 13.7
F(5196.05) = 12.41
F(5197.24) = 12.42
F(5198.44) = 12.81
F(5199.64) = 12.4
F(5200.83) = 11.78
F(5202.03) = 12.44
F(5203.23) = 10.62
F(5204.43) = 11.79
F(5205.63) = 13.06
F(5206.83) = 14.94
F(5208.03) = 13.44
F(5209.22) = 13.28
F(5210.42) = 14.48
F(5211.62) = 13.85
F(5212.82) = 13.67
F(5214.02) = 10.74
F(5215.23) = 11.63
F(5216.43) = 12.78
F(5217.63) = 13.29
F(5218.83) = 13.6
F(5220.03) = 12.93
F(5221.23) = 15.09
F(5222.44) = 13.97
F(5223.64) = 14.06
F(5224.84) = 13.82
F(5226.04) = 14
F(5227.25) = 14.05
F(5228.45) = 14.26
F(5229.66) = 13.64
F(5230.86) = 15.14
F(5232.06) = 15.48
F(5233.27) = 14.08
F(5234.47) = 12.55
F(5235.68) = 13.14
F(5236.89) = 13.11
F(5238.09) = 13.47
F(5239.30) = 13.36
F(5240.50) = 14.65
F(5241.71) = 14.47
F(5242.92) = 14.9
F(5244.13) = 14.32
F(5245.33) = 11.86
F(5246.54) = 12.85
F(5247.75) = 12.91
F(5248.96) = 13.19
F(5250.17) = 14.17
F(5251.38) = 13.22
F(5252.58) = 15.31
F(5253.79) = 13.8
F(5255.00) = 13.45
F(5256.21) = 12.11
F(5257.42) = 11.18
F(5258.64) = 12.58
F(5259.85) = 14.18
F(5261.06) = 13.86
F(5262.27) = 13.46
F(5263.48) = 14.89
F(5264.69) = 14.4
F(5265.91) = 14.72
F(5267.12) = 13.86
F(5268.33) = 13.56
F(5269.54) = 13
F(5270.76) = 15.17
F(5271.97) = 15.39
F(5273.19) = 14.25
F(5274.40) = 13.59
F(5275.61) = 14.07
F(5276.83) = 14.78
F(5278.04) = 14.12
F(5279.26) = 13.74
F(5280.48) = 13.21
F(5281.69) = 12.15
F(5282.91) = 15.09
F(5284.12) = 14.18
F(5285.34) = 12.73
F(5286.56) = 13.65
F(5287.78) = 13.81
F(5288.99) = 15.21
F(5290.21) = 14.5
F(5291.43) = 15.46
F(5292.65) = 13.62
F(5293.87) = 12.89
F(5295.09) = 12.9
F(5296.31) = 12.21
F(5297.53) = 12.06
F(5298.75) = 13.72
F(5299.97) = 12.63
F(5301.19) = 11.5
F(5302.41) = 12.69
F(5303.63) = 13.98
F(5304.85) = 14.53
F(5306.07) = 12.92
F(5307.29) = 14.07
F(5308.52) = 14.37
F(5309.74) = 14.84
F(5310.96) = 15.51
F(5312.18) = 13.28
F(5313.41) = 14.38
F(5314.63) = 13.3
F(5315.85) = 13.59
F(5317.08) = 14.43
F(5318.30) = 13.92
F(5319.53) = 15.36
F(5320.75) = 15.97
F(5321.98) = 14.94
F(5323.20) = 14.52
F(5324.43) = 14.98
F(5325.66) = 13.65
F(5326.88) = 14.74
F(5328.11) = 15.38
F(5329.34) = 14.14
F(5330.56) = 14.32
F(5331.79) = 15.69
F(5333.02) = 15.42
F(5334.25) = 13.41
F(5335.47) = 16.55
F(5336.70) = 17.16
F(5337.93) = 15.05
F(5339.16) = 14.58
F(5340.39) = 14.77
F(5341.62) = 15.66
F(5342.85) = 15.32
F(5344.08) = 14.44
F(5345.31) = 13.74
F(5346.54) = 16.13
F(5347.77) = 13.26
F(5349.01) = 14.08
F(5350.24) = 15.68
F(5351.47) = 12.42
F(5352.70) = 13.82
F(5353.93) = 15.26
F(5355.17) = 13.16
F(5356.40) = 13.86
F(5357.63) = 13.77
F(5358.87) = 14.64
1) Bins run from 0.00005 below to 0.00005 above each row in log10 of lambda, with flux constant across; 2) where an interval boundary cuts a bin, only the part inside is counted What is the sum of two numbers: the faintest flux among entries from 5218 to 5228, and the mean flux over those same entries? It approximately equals 27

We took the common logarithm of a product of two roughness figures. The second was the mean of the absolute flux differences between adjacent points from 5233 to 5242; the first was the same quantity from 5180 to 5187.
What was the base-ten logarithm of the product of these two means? -0.4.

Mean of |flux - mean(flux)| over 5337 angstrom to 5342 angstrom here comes 0.3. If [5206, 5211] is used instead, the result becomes 0.7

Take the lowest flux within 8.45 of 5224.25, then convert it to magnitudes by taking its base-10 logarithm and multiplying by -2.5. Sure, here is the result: -2.77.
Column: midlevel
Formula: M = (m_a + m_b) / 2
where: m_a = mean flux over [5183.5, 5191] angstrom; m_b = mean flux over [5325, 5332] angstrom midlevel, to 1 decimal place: 14.2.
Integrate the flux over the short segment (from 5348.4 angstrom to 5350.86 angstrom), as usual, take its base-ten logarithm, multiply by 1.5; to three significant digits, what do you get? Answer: 2.35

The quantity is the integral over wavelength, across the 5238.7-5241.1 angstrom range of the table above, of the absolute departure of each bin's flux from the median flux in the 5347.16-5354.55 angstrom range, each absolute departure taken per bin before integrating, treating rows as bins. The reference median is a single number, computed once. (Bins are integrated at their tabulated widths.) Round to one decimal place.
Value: 1.6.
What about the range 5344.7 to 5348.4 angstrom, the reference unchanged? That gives 3.8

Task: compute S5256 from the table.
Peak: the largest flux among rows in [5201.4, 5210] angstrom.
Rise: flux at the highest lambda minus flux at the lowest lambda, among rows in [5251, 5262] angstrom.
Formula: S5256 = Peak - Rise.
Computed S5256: 14.3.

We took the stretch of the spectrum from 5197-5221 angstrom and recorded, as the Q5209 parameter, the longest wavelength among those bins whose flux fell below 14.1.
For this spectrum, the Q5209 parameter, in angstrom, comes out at 5220.03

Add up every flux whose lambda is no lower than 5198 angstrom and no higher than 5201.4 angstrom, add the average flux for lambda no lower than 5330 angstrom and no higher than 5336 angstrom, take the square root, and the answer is 7.2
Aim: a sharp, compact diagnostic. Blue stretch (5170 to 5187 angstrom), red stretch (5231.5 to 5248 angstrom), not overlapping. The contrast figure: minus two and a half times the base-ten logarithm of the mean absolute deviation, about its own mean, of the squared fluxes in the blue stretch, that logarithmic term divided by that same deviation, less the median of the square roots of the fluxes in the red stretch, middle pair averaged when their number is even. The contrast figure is -3.83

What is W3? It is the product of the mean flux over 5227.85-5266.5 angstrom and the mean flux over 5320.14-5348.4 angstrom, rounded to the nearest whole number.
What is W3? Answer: 205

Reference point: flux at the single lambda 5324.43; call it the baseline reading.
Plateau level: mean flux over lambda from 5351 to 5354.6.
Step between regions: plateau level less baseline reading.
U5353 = -1.1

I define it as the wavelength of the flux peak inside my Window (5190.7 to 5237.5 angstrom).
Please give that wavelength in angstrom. 5232.06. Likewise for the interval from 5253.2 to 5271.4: 5270.76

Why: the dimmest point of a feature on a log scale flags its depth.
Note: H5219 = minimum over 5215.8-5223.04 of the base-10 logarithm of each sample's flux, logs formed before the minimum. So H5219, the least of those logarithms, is 1.107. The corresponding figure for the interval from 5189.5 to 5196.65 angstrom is 1.094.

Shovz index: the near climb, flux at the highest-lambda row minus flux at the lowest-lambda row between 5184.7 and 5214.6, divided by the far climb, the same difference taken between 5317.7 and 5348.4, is 4.5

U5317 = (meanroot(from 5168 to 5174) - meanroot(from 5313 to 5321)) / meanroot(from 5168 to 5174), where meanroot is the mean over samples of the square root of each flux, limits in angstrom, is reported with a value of -0.003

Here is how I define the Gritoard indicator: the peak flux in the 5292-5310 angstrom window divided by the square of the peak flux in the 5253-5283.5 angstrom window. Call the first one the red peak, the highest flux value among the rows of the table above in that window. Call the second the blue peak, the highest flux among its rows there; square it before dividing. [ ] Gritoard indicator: 0.0627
